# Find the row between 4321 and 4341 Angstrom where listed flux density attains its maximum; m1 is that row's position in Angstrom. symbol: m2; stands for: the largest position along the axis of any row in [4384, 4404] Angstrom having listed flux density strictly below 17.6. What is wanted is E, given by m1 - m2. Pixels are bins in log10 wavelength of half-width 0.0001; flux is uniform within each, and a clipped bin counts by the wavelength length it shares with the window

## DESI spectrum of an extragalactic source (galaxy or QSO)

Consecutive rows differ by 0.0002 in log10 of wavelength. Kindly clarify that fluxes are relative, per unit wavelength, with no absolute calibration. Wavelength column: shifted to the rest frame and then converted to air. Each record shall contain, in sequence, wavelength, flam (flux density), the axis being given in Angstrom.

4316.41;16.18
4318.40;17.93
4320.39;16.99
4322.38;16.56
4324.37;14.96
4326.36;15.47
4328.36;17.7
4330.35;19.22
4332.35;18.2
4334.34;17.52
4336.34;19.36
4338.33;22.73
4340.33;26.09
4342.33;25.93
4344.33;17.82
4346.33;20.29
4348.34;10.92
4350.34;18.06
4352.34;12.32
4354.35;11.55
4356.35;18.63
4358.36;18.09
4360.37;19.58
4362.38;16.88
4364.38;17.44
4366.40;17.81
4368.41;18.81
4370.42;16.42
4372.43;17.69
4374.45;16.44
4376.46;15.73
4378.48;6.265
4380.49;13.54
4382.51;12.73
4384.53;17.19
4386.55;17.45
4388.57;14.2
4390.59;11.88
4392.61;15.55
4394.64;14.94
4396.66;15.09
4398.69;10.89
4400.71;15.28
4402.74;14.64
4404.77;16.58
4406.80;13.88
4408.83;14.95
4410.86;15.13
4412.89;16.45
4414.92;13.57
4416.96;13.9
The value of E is -62.4 Angstrom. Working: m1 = 4340.33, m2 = 4402.74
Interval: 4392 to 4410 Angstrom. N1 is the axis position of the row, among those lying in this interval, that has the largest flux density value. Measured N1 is 4404.77 Angstrom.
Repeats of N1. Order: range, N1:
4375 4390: 4386.55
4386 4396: 4386.55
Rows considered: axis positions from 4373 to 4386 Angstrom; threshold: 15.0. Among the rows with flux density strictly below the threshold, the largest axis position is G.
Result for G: 4382.51 Angstrom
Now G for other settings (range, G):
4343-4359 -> 4354.35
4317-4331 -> 4324.37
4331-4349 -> 4348.34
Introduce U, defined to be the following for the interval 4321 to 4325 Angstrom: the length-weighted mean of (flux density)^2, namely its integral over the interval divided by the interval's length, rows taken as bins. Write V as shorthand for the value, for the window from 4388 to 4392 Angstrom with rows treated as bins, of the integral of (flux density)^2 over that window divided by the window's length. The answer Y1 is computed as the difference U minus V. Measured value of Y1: 80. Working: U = 255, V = 175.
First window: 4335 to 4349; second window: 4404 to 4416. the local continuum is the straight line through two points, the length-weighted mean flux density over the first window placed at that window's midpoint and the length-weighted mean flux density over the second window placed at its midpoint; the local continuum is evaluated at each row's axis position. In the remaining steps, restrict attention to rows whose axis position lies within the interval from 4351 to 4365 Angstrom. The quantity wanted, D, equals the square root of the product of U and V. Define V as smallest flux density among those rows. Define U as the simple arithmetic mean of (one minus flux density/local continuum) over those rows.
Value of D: 1.31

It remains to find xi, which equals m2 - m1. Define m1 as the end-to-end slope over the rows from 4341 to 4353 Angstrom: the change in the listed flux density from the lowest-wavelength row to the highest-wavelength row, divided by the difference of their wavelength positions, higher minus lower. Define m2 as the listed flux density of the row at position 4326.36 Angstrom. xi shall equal 17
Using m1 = -1.4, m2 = 15.47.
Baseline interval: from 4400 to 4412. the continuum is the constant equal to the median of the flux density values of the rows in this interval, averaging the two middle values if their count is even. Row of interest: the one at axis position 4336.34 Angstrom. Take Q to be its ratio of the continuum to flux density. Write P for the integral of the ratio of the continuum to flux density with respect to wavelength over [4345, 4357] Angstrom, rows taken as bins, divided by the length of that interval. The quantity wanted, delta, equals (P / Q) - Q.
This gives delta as 0.57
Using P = 1.05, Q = 0.78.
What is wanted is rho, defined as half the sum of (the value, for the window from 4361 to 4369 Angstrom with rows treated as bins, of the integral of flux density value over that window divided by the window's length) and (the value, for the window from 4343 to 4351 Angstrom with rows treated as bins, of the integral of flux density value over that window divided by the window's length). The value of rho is 17.4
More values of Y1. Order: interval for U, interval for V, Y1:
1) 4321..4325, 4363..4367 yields -52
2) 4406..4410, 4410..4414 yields -40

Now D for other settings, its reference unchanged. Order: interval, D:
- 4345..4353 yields 1.59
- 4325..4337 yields 1.60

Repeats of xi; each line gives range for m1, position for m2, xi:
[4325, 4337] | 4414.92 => 13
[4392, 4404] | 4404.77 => 17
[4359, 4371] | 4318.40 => 18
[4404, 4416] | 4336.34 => 20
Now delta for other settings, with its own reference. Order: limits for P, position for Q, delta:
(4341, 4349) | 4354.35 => -0.65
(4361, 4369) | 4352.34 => -0.53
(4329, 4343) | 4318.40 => 0.03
